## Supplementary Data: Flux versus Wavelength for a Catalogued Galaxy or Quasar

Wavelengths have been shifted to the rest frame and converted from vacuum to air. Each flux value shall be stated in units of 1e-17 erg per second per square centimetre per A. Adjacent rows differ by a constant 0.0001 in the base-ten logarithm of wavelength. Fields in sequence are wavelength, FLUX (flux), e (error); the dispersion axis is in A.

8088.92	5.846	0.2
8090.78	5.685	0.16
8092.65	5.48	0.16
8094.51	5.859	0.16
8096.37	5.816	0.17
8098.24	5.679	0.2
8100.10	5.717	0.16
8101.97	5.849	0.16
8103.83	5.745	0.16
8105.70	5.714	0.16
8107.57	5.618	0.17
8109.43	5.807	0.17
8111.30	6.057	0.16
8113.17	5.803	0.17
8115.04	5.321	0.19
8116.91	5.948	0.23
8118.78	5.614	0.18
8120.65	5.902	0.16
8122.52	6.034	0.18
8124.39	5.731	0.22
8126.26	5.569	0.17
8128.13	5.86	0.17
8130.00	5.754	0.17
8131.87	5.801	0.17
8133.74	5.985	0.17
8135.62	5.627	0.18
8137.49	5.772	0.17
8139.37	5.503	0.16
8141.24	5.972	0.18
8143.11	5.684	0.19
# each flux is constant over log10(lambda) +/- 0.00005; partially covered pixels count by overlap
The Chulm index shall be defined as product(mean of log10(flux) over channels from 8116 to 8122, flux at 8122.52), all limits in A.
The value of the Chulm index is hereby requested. 4.62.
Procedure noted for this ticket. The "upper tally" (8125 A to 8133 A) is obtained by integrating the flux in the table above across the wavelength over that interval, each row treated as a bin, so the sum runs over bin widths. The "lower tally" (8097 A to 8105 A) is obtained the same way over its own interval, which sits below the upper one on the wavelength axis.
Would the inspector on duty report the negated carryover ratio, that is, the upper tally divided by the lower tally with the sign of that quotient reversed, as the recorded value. -1.00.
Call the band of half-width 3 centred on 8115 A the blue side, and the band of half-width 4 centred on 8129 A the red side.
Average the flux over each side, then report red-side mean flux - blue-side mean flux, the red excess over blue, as 0.06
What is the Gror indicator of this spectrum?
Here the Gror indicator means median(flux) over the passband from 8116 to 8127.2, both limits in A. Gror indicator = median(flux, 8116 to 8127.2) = 5.82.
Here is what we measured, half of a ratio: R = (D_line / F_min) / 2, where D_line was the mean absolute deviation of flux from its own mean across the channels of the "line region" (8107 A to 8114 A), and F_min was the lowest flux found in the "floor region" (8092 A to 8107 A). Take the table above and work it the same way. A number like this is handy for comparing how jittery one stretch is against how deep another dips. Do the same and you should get 0.0108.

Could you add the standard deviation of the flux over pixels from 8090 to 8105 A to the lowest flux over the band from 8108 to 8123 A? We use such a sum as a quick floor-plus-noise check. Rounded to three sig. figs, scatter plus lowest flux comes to 5.44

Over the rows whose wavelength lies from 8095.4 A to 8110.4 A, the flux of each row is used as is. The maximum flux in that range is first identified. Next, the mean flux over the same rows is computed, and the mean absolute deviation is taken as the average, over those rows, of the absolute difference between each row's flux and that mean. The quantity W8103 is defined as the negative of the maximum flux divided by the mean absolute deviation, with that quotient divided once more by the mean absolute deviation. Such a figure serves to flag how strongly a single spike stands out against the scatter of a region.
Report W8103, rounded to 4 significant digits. -1565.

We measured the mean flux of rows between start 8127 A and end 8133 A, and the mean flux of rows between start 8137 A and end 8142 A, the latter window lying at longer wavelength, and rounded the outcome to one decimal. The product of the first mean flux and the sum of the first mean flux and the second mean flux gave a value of 67.1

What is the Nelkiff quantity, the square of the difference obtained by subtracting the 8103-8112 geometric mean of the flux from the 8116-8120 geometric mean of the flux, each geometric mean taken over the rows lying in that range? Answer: 0.0001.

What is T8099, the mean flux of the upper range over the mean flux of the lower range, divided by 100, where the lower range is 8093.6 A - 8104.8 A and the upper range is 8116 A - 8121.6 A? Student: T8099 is 0.0101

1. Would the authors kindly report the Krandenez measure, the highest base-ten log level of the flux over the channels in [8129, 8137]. 0.777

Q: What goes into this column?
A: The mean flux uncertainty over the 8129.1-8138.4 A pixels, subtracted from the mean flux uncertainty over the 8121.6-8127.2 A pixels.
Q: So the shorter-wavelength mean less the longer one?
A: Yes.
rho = 0.018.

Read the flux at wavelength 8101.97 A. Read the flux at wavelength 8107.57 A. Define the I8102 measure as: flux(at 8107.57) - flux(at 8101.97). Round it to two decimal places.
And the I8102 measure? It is -0.23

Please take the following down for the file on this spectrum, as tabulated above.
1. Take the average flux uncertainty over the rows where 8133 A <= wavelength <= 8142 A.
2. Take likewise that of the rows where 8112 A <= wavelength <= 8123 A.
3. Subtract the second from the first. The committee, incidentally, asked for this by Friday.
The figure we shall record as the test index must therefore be -0.013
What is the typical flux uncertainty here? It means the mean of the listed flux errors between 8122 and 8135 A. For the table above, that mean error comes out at 0.179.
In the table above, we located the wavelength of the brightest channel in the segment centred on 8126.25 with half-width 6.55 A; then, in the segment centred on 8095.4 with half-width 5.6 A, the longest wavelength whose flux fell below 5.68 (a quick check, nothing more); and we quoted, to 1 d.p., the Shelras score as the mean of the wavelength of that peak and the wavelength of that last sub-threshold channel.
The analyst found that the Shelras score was 8110.4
